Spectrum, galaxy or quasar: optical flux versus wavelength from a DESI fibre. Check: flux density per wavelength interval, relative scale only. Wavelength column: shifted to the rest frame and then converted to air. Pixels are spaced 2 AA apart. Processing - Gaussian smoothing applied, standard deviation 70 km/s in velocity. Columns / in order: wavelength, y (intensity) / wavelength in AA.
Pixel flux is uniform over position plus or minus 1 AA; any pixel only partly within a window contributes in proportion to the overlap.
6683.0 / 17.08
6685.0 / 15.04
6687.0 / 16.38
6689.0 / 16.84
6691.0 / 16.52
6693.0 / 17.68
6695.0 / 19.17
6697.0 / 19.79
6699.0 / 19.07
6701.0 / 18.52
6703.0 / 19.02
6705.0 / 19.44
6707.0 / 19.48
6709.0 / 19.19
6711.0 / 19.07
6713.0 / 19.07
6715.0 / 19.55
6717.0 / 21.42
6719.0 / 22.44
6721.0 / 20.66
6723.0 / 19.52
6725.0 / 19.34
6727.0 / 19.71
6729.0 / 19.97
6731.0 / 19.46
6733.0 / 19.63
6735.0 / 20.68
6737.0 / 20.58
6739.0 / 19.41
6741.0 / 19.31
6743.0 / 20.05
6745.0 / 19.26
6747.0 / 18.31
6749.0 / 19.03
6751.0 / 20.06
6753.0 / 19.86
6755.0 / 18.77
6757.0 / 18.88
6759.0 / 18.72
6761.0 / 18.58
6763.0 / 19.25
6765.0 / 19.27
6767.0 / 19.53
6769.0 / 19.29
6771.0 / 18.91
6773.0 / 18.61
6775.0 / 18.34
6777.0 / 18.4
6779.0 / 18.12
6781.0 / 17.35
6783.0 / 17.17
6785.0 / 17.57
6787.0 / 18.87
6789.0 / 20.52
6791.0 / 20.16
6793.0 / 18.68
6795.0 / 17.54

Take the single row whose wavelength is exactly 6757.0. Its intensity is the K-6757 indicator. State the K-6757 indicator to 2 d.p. 18.88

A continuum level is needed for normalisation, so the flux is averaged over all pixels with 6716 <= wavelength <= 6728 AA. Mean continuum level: 20.5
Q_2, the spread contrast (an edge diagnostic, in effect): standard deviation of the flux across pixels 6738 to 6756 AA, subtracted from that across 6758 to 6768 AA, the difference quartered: -0.05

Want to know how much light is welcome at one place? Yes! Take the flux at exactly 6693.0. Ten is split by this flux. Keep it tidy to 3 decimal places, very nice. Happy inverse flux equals 0.566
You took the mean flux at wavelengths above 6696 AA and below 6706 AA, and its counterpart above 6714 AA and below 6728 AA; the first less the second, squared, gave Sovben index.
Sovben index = 1.5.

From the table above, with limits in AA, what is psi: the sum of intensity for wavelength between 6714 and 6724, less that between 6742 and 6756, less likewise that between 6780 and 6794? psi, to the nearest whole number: -162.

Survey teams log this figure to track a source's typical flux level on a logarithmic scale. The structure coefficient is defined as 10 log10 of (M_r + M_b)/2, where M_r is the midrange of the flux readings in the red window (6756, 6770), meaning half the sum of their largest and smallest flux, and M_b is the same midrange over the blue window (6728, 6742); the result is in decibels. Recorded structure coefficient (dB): 12.9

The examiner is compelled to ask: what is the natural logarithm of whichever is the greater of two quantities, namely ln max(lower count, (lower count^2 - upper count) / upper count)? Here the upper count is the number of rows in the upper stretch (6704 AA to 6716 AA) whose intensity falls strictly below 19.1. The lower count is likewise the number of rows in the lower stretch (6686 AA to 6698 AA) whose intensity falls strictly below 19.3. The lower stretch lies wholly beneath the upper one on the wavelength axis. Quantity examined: 2.4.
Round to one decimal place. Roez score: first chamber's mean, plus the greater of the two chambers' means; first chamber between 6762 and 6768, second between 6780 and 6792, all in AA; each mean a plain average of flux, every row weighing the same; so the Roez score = 38.7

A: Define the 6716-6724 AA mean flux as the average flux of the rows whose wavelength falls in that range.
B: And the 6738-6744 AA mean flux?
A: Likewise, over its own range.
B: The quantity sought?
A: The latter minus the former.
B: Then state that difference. -1.4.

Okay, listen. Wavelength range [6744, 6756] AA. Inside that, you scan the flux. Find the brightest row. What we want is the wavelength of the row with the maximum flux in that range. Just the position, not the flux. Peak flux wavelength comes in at 6751.0 AA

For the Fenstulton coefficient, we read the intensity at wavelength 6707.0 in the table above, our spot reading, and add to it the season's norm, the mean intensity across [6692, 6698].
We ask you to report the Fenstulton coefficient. 38.4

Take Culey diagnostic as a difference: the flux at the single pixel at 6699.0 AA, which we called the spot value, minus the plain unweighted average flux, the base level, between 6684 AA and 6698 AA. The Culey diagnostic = 1.72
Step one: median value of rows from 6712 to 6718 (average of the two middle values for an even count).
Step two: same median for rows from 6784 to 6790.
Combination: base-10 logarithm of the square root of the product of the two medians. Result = 1.28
